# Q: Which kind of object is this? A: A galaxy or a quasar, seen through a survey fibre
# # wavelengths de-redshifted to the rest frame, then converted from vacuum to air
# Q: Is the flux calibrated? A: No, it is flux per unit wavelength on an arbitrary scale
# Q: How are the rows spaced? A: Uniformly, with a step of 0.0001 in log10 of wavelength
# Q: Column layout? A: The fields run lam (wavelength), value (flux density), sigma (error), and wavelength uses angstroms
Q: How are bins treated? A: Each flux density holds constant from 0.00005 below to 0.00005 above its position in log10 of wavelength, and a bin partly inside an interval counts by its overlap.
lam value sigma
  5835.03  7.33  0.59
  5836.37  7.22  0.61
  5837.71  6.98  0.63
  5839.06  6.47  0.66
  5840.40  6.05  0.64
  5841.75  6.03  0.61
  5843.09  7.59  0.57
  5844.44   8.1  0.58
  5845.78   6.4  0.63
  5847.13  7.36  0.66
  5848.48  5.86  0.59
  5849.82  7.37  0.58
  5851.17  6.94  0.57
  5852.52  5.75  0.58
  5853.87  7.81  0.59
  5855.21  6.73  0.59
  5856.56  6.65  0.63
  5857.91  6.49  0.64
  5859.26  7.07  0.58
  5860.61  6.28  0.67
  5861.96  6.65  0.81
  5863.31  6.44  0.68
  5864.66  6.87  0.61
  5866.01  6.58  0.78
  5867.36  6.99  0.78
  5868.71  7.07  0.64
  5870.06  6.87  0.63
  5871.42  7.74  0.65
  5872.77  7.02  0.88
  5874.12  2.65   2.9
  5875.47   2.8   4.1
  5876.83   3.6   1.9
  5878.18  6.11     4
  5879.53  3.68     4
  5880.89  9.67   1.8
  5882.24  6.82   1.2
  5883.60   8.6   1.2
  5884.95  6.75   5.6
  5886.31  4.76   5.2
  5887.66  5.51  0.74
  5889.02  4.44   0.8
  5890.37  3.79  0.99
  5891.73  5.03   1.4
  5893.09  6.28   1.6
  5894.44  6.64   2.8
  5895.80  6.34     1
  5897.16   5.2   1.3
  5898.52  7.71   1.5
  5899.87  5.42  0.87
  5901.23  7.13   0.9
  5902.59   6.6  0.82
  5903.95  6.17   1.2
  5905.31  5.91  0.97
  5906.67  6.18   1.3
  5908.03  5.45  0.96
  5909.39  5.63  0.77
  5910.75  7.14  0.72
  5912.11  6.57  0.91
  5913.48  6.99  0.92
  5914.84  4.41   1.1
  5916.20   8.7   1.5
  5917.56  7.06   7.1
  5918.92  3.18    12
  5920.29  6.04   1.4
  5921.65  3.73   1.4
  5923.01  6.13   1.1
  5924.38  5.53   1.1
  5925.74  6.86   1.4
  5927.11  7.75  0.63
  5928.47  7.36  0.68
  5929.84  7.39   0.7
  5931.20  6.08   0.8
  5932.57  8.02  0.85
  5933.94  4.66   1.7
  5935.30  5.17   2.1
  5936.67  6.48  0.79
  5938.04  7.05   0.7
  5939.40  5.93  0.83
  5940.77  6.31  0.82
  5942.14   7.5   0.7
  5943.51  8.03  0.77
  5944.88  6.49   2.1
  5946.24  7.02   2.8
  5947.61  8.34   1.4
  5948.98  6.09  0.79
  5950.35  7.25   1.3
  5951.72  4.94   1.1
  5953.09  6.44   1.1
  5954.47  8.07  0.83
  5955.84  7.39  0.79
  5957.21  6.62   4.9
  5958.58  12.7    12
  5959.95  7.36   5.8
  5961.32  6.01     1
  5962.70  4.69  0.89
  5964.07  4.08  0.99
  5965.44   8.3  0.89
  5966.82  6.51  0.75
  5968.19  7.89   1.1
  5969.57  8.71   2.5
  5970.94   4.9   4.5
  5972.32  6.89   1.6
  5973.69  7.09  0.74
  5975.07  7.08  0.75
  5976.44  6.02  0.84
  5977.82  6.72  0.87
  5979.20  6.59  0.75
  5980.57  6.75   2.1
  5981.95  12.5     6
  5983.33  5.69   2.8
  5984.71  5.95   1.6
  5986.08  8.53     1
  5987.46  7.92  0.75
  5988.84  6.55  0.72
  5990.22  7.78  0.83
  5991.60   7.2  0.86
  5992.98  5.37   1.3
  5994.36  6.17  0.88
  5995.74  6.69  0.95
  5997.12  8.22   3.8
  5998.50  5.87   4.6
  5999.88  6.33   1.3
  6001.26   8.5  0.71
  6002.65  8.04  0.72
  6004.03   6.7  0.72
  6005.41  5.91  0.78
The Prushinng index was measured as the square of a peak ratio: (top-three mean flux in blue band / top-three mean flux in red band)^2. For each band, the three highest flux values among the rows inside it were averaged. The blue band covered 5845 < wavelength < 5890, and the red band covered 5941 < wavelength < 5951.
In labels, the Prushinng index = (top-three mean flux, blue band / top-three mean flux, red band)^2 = 1.19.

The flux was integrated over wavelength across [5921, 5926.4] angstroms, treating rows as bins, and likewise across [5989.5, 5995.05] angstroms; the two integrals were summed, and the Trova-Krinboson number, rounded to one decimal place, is 66.9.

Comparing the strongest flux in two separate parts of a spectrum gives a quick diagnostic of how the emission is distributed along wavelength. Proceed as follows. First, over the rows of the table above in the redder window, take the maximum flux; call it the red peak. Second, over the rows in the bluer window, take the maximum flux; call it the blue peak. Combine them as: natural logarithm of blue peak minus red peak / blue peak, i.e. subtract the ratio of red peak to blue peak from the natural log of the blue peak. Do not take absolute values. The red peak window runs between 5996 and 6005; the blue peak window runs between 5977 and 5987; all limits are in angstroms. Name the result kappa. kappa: 1.8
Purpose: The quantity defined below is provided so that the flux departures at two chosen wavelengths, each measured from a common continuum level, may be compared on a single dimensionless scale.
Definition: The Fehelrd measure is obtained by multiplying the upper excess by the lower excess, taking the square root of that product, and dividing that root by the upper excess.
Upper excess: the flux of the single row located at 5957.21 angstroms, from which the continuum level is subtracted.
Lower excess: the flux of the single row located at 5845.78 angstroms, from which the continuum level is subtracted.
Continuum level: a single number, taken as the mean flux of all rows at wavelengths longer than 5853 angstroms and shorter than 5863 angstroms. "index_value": -1.5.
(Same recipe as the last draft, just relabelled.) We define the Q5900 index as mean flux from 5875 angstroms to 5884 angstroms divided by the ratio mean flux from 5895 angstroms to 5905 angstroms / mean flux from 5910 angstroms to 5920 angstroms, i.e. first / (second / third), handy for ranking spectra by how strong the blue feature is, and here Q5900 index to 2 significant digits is 5.8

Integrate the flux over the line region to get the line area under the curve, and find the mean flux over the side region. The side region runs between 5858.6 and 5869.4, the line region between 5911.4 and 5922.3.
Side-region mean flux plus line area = 70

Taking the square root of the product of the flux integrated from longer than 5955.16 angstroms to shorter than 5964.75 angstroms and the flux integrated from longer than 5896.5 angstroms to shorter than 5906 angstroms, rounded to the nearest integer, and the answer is 63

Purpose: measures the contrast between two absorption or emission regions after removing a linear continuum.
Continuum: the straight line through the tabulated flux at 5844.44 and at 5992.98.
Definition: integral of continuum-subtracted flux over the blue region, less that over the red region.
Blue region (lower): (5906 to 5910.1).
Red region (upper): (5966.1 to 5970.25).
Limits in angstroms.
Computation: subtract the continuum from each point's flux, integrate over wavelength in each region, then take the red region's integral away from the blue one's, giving -13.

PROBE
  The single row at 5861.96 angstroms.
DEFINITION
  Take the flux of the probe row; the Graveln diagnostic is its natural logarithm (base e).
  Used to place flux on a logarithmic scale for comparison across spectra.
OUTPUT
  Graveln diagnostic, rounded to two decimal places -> 1.89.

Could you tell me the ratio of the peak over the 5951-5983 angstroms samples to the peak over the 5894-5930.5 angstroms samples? 1.5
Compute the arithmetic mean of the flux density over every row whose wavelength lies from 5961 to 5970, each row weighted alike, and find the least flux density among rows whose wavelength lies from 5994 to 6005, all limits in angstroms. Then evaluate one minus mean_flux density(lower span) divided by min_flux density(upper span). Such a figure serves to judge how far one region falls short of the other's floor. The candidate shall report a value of -0.12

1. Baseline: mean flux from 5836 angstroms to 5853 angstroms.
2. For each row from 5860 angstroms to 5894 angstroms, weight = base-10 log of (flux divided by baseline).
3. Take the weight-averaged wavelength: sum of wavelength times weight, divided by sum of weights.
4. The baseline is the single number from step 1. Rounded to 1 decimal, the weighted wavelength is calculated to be 5881.0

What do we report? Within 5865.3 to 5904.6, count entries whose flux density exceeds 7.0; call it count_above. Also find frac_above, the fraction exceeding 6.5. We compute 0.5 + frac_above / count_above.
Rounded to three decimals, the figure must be 0.569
